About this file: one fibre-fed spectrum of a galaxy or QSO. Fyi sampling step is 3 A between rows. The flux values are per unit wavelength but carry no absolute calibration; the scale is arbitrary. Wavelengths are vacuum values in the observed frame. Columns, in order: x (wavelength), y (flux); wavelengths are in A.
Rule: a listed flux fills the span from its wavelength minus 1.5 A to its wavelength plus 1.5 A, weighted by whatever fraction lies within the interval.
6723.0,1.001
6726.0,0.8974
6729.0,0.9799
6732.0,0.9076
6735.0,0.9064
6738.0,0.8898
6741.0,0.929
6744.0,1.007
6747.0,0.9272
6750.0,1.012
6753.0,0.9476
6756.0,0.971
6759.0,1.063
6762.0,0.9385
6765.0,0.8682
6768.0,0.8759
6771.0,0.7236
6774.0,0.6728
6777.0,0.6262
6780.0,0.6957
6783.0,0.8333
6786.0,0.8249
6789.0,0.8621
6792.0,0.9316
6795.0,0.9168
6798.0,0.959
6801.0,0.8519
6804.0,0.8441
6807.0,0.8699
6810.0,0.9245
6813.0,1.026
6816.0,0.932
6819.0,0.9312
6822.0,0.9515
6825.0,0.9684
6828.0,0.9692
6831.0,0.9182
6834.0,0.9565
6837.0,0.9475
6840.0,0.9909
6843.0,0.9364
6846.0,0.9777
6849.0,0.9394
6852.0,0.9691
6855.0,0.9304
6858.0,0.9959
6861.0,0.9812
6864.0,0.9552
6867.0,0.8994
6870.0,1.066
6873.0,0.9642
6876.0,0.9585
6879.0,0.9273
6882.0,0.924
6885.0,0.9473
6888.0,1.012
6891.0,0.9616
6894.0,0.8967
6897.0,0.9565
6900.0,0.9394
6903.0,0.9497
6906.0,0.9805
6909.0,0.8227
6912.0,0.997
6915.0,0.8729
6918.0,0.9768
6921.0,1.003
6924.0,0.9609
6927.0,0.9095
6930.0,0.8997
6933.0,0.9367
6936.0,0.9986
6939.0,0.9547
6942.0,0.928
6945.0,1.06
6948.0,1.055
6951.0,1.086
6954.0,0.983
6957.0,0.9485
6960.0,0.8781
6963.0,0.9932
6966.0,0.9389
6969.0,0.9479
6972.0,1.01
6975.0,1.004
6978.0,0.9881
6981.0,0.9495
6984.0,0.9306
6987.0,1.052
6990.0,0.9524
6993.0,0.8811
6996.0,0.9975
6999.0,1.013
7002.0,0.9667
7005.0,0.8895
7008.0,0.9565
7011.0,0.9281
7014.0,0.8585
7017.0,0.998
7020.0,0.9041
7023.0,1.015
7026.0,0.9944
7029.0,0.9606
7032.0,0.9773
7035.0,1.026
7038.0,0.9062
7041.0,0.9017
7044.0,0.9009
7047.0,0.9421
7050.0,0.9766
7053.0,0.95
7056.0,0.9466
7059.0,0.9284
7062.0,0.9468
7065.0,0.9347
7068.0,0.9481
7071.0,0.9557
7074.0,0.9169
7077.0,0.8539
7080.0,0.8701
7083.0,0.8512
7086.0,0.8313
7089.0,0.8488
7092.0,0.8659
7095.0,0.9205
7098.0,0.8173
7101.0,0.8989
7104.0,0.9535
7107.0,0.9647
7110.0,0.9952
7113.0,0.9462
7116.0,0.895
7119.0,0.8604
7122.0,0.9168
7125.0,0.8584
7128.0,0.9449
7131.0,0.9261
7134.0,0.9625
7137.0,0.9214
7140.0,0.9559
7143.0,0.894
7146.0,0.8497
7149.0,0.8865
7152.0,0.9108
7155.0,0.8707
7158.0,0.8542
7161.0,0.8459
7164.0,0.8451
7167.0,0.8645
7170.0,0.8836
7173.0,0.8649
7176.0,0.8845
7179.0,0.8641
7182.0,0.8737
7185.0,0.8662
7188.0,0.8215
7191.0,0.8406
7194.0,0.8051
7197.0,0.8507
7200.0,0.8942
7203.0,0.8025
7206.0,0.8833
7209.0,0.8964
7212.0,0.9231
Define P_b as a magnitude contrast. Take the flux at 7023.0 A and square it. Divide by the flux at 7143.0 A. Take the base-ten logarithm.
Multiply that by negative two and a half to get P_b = -0.15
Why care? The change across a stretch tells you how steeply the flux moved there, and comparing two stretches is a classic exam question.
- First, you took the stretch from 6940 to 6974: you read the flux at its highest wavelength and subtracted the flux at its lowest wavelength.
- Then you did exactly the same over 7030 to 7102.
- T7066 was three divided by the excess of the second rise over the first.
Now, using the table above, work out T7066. -19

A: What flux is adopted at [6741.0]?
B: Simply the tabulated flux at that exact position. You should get 0.929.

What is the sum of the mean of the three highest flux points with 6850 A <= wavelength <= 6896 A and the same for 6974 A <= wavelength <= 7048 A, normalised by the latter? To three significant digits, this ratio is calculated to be 1.99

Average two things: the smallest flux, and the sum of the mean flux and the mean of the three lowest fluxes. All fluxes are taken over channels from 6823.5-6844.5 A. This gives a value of 1.40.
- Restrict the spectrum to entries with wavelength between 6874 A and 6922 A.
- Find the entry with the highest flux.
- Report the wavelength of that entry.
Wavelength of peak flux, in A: 6888.0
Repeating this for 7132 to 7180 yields 7134.0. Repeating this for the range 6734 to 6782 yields 6759.0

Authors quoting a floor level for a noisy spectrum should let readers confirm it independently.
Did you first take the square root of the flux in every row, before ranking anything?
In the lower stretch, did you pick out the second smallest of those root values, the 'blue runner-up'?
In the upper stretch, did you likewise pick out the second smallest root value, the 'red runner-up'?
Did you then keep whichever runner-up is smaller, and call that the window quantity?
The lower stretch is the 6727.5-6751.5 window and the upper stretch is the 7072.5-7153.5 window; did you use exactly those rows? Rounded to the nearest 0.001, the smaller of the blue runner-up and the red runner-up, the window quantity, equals 0.912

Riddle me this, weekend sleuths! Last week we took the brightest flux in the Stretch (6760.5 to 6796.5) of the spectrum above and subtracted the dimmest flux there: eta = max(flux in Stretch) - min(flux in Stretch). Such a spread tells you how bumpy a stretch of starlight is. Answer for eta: 0.312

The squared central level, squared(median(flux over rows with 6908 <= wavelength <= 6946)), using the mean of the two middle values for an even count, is 0.91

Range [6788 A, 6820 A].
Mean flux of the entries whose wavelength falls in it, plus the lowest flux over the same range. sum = 1.76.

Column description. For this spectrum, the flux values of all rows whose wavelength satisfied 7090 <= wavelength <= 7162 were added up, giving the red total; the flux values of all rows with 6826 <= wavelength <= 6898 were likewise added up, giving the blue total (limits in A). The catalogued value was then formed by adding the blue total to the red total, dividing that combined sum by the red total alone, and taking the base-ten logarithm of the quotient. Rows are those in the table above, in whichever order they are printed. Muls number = 0.314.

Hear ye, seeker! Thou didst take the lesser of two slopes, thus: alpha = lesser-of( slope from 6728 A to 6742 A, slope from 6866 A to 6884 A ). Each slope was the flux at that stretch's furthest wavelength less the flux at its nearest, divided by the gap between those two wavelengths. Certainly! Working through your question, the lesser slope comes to -0.0042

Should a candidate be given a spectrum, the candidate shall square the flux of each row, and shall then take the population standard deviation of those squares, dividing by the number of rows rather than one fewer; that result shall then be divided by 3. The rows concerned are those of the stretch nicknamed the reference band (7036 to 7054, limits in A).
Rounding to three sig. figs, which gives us 0.0179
